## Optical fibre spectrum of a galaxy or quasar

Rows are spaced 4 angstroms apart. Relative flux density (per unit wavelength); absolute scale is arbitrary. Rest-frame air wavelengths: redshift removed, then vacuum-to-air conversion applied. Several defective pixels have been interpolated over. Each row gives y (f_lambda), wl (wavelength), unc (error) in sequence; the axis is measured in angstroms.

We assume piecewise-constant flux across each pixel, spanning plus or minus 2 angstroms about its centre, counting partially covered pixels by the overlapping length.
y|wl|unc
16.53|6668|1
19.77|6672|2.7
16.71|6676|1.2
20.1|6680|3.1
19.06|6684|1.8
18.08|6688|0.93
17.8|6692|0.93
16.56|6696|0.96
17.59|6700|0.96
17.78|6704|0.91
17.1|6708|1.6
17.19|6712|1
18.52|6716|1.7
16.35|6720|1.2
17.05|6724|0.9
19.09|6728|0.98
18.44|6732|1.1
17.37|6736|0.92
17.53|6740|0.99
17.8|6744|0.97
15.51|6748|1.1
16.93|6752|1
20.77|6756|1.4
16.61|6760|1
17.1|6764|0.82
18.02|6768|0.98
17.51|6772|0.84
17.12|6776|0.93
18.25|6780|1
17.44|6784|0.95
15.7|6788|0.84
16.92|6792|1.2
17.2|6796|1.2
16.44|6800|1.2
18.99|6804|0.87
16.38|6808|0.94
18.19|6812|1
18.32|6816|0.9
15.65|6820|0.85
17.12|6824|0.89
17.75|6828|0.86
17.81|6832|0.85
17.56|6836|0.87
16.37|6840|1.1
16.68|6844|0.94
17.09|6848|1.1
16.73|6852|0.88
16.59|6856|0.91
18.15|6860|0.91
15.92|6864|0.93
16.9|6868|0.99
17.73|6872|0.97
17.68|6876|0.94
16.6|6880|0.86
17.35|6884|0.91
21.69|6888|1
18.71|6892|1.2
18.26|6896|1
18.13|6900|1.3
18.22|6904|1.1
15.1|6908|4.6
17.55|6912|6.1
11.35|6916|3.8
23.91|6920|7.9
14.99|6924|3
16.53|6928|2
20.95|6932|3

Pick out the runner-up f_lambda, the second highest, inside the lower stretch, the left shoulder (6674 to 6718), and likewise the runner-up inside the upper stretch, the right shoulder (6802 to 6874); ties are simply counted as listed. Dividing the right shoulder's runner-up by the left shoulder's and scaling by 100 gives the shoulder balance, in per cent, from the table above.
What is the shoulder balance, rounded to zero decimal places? 96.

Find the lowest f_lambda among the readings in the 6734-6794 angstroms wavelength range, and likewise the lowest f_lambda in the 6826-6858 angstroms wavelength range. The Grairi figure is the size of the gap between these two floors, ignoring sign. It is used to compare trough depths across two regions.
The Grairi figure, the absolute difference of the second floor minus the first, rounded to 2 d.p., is 0.86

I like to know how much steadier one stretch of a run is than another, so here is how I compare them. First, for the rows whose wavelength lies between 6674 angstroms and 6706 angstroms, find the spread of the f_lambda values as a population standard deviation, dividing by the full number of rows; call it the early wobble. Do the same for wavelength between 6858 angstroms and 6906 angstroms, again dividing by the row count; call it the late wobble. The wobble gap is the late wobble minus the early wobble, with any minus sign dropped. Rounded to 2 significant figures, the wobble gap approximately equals 0.27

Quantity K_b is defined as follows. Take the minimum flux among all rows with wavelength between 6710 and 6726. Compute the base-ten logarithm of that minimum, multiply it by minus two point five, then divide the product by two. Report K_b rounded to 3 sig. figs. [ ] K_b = -1.52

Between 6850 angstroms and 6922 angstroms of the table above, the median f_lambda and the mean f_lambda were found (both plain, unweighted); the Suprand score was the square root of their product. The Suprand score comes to 17.6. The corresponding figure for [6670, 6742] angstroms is 17.8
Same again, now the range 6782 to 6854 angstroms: 17.1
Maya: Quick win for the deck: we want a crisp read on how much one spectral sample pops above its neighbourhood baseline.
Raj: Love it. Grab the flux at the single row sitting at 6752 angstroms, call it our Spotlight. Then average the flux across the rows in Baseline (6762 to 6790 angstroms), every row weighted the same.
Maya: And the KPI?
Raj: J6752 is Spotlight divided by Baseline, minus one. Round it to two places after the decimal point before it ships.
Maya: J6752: -0.02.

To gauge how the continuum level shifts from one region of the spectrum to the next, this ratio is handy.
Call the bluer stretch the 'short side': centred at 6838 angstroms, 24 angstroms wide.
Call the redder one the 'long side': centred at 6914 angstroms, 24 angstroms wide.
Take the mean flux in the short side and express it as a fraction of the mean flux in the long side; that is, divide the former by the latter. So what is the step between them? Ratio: 1.02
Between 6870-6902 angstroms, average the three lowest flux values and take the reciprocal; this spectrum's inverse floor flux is 0.058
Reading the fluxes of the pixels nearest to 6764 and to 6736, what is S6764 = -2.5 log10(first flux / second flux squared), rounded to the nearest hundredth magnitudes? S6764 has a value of 3.12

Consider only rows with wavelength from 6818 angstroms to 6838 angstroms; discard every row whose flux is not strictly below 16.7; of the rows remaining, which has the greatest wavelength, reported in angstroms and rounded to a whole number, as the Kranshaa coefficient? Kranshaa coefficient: 6820 angstroms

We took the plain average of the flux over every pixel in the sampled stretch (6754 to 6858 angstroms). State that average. 17.3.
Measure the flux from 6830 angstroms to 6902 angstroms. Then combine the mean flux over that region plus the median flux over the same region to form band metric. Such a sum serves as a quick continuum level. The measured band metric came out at 35.0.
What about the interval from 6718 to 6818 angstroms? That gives 34.9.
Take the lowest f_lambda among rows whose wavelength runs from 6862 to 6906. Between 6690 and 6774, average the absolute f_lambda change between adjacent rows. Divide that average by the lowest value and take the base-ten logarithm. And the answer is -1.10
